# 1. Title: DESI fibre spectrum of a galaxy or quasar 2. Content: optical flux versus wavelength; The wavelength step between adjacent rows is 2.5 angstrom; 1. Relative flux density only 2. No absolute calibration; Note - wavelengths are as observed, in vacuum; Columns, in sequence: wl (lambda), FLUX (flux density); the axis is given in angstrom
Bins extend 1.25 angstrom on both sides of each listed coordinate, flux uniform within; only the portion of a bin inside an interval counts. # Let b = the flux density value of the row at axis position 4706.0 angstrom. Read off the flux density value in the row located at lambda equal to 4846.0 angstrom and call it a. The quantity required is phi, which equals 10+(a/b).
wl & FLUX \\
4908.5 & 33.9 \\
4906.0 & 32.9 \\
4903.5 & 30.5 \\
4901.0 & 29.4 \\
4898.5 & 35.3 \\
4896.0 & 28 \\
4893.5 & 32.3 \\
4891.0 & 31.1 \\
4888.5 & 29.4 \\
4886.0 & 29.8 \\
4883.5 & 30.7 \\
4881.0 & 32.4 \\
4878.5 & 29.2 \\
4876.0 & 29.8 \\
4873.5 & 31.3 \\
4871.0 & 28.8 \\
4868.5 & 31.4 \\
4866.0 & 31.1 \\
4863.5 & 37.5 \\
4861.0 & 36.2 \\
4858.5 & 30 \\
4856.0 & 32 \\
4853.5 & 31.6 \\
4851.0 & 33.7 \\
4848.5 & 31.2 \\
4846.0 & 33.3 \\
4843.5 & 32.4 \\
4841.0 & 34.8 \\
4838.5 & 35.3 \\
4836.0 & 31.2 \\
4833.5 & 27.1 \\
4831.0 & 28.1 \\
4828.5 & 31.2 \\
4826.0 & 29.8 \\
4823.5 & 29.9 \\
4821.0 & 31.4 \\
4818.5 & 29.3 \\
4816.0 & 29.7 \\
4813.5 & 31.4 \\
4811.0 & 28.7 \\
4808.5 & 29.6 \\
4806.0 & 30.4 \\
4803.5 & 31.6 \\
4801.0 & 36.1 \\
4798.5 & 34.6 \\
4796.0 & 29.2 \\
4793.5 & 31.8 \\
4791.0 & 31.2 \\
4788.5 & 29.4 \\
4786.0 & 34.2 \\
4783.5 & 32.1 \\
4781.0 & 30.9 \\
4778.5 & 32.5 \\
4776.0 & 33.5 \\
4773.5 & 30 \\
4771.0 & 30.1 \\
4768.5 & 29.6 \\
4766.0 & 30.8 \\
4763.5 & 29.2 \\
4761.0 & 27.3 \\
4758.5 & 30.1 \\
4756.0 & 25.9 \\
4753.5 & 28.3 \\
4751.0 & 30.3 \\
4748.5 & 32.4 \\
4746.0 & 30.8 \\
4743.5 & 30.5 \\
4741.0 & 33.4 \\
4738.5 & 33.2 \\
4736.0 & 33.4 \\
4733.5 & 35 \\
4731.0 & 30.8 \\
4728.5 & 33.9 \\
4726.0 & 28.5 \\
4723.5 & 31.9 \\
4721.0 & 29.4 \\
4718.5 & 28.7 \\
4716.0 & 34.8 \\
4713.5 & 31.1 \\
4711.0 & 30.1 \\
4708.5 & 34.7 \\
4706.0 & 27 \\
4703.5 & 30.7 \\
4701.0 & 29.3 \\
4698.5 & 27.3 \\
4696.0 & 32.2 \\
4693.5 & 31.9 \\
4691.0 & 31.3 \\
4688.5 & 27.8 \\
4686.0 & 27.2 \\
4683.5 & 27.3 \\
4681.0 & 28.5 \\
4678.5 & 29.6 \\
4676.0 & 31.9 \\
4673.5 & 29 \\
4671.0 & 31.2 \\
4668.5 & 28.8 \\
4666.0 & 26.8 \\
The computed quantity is 11.2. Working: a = 33.3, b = 27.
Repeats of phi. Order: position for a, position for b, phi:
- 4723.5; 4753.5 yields 11.1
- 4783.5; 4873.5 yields 11.0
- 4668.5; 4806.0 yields 10.9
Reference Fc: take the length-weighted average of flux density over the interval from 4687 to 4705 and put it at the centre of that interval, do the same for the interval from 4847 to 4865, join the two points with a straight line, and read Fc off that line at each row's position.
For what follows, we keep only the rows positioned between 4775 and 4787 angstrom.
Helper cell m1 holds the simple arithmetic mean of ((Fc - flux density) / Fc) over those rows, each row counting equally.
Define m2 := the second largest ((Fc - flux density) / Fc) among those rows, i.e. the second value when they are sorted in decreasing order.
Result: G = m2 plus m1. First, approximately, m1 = -0.031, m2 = -0.01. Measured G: -0.04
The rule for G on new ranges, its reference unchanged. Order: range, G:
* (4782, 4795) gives 0.02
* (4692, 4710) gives 0.08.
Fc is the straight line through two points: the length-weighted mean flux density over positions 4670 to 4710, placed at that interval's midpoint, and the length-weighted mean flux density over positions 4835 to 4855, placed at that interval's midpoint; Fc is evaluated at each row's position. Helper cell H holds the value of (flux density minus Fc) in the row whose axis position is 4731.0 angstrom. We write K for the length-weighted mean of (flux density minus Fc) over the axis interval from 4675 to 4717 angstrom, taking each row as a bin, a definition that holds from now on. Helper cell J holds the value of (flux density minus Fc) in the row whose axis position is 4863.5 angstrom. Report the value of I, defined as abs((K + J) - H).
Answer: 4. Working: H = 0.2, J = 4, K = 0.2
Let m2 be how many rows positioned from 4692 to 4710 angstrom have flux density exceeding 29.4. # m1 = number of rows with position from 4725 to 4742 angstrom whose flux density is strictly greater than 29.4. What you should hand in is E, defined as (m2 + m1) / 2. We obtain 5.0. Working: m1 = 6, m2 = 4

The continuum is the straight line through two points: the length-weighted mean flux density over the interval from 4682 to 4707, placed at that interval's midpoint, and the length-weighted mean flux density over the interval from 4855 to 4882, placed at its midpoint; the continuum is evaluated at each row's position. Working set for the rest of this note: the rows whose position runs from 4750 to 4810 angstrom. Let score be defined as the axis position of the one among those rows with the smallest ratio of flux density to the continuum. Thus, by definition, 4756.0 angstrom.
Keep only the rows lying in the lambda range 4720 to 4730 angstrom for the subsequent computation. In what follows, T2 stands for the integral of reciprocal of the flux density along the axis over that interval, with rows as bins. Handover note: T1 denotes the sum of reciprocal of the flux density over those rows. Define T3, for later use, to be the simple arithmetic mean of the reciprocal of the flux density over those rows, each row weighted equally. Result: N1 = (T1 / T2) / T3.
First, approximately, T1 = 0.130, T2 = 0.32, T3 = 0.0325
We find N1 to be 12.3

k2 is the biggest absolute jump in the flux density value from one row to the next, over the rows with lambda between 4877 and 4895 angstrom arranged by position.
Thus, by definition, 3.2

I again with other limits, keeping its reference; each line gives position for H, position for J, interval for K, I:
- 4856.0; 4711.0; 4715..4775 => 1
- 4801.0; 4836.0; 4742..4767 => 7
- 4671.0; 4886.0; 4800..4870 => 7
